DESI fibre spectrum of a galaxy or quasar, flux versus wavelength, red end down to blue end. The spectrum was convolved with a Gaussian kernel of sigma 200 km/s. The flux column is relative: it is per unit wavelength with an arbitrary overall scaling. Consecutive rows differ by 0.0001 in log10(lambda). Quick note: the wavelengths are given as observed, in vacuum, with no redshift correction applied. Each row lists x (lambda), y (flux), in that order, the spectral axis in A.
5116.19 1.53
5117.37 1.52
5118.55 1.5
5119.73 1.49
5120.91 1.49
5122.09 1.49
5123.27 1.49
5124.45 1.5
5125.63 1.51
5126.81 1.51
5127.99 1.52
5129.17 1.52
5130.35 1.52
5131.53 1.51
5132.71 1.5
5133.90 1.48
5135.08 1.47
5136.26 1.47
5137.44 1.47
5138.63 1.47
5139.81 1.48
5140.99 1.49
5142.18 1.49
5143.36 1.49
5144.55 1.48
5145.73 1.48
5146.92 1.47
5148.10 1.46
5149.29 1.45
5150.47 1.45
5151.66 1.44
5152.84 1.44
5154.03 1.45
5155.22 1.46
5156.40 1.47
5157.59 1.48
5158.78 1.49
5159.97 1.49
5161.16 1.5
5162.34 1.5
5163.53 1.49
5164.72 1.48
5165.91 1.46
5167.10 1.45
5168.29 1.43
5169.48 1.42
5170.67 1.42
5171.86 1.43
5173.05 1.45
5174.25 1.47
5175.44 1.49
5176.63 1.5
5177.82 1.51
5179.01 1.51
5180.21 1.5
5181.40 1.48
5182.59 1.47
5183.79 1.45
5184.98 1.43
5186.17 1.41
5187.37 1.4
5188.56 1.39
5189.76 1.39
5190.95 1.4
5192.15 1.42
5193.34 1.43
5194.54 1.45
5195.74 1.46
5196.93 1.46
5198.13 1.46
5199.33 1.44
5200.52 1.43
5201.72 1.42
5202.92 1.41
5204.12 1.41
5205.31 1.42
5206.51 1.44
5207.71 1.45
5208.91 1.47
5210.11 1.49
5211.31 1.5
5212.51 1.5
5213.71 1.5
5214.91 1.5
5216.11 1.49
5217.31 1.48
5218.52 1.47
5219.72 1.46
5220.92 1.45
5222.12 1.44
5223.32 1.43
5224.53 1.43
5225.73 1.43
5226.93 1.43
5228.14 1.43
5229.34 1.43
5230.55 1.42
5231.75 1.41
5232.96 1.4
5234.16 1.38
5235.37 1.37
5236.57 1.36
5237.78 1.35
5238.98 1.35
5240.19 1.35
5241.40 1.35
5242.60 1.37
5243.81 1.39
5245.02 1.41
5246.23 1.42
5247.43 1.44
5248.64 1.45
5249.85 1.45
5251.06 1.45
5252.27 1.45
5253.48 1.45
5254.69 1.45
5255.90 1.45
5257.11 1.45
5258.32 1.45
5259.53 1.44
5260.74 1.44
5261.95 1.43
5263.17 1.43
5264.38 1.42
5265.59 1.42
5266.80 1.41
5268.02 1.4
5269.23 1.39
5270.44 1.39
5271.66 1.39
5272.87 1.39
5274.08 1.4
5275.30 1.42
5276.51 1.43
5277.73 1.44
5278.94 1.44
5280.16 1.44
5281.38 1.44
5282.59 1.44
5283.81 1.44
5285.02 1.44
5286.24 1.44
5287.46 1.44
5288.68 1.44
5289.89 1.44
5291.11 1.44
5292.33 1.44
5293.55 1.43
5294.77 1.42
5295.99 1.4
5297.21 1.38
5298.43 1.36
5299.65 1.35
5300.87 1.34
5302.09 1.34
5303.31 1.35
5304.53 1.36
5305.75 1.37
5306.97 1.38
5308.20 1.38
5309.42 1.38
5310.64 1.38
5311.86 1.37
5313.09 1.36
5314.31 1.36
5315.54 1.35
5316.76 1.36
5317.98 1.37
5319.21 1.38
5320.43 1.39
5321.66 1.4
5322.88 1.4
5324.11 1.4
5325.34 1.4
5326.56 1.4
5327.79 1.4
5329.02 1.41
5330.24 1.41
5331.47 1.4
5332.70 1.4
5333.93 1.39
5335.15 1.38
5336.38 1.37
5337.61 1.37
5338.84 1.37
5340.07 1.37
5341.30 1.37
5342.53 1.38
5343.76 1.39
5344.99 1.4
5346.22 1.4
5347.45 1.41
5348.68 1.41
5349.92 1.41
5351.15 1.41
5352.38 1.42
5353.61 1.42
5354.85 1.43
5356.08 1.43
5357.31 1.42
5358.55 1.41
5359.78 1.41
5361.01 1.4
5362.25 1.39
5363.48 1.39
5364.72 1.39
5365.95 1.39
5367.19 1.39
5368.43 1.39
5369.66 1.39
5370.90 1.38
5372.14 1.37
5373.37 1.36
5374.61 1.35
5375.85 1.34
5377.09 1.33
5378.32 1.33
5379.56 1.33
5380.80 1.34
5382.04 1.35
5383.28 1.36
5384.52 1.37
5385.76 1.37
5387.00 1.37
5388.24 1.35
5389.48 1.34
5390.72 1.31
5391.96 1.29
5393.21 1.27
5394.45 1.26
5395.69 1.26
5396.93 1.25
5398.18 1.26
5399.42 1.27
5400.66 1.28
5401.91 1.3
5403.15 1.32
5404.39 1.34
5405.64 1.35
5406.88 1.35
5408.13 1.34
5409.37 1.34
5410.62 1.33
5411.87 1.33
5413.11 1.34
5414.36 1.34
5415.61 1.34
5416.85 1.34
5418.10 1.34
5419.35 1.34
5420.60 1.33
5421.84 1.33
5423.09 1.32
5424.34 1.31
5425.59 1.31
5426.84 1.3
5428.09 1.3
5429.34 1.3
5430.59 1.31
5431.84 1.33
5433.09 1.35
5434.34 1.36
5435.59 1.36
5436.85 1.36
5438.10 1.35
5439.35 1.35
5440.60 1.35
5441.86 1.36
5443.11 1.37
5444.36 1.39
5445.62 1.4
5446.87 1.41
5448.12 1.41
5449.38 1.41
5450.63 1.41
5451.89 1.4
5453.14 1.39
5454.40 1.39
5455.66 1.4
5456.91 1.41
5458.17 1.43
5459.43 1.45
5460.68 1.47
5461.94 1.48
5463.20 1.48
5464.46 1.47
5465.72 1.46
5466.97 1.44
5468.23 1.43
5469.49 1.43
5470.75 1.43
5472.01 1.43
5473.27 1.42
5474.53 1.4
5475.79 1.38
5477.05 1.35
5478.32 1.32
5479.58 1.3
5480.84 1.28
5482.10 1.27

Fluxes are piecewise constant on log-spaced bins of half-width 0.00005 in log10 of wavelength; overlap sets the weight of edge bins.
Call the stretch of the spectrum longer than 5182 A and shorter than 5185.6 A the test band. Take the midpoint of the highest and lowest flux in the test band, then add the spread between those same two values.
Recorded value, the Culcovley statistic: 1.49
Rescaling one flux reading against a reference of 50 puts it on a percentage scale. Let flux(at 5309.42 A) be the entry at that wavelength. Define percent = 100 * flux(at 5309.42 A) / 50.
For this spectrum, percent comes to 2.76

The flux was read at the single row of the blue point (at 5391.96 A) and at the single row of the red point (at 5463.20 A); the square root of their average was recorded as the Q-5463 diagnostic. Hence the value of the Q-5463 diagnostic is 1.177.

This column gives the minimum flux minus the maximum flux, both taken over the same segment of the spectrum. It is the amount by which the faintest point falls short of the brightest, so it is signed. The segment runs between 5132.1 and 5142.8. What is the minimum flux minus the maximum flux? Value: -0.030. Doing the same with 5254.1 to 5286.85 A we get -0.060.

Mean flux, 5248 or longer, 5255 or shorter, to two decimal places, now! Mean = 1.45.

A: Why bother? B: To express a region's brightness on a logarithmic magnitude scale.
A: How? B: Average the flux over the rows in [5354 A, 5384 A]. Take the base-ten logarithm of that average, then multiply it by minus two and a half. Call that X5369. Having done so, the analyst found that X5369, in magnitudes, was -0.348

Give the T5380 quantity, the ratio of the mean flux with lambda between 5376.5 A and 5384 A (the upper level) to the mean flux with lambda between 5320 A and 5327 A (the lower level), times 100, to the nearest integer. 96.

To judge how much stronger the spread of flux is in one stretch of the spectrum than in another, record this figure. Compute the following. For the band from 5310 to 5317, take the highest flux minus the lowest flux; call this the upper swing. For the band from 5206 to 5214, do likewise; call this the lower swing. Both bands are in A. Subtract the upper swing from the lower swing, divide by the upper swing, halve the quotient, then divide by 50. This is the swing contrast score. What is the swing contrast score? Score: 0.010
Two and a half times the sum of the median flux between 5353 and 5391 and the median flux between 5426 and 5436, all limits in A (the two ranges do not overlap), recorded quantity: 6.7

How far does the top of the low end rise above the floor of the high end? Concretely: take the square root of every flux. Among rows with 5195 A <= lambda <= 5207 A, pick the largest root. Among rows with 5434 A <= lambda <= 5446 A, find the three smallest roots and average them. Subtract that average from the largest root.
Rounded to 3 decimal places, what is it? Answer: 0.046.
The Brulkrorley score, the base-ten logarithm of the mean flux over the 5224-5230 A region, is 0.155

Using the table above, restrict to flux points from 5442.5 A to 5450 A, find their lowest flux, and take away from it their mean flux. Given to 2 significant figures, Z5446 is -0.028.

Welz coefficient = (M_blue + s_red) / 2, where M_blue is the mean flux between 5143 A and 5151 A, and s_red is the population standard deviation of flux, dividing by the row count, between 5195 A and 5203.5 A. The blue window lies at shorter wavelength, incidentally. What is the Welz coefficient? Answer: 0.744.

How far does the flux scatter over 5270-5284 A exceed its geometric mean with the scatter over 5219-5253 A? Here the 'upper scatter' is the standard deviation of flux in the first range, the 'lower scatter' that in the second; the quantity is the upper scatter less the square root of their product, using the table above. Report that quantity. -0.006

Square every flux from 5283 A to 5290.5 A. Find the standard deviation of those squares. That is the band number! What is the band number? 0.00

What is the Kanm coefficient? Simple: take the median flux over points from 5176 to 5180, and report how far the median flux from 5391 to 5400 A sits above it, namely -0.25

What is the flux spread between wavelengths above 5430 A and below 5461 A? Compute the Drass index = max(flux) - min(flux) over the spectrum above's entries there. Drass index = 0.16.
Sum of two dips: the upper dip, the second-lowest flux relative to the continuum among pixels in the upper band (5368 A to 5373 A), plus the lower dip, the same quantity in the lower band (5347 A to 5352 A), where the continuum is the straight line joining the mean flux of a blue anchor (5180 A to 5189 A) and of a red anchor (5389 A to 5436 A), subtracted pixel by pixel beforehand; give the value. 0.099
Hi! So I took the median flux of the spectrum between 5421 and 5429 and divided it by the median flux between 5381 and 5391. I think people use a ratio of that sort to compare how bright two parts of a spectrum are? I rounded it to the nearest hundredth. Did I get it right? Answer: 0.97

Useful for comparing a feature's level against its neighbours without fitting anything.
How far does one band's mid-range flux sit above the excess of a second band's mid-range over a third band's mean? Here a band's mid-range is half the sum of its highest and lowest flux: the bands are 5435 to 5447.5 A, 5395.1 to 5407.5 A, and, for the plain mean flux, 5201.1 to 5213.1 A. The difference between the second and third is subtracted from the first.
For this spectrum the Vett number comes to 1.53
